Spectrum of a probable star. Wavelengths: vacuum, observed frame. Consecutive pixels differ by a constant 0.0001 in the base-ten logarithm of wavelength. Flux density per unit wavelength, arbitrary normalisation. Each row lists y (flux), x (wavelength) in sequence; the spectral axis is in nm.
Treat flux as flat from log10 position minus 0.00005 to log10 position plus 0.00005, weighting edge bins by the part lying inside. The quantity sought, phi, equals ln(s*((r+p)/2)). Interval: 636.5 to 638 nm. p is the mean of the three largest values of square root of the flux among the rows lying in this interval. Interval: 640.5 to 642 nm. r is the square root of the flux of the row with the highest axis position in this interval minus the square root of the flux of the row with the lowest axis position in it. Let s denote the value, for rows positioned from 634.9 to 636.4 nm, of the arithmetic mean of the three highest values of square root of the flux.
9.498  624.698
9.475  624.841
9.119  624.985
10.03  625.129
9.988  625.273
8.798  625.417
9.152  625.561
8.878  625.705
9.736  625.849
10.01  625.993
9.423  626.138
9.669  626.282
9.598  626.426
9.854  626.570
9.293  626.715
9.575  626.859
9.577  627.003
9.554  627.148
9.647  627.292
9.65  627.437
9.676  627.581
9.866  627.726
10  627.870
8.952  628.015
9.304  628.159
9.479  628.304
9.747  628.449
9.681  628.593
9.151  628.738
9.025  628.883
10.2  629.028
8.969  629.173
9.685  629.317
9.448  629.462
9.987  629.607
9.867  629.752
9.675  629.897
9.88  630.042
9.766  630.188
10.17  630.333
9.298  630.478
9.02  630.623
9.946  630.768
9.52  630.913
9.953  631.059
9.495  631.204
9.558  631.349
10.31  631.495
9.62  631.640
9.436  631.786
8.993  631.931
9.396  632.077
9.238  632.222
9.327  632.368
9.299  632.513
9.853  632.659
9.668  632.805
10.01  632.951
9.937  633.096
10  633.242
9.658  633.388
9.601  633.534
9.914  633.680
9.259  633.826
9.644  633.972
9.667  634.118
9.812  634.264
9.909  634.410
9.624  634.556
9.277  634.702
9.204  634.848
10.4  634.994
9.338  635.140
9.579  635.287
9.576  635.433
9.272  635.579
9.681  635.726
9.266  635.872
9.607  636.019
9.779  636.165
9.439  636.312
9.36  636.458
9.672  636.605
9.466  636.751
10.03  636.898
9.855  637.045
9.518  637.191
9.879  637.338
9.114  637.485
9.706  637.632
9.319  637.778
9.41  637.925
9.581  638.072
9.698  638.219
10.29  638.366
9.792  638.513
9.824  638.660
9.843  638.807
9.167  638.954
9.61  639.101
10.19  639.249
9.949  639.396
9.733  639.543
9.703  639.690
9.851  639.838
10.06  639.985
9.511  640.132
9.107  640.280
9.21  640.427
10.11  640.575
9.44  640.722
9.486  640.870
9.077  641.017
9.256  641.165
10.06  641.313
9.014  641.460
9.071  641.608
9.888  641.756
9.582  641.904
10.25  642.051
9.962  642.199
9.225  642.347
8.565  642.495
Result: 1.58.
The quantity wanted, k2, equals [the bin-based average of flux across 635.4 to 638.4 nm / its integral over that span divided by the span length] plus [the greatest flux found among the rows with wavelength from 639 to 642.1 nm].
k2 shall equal 19.8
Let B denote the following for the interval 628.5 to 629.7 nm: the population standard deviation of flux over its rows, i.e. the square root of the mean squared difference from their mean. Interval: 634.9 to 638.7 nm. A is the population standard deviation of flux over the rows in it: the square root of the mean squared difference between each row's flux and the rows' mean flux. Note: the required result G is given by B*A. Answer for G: 0.126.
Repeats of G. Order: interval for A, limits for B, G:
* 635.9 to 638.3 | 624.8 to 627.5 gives 0.079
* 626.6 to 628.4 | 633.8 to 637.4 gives 0.073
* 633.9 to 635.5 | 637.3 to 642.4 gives 0.116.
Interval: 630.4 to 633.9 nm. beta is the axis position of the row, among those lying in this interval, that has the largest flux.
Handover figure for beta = 631.495 nm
